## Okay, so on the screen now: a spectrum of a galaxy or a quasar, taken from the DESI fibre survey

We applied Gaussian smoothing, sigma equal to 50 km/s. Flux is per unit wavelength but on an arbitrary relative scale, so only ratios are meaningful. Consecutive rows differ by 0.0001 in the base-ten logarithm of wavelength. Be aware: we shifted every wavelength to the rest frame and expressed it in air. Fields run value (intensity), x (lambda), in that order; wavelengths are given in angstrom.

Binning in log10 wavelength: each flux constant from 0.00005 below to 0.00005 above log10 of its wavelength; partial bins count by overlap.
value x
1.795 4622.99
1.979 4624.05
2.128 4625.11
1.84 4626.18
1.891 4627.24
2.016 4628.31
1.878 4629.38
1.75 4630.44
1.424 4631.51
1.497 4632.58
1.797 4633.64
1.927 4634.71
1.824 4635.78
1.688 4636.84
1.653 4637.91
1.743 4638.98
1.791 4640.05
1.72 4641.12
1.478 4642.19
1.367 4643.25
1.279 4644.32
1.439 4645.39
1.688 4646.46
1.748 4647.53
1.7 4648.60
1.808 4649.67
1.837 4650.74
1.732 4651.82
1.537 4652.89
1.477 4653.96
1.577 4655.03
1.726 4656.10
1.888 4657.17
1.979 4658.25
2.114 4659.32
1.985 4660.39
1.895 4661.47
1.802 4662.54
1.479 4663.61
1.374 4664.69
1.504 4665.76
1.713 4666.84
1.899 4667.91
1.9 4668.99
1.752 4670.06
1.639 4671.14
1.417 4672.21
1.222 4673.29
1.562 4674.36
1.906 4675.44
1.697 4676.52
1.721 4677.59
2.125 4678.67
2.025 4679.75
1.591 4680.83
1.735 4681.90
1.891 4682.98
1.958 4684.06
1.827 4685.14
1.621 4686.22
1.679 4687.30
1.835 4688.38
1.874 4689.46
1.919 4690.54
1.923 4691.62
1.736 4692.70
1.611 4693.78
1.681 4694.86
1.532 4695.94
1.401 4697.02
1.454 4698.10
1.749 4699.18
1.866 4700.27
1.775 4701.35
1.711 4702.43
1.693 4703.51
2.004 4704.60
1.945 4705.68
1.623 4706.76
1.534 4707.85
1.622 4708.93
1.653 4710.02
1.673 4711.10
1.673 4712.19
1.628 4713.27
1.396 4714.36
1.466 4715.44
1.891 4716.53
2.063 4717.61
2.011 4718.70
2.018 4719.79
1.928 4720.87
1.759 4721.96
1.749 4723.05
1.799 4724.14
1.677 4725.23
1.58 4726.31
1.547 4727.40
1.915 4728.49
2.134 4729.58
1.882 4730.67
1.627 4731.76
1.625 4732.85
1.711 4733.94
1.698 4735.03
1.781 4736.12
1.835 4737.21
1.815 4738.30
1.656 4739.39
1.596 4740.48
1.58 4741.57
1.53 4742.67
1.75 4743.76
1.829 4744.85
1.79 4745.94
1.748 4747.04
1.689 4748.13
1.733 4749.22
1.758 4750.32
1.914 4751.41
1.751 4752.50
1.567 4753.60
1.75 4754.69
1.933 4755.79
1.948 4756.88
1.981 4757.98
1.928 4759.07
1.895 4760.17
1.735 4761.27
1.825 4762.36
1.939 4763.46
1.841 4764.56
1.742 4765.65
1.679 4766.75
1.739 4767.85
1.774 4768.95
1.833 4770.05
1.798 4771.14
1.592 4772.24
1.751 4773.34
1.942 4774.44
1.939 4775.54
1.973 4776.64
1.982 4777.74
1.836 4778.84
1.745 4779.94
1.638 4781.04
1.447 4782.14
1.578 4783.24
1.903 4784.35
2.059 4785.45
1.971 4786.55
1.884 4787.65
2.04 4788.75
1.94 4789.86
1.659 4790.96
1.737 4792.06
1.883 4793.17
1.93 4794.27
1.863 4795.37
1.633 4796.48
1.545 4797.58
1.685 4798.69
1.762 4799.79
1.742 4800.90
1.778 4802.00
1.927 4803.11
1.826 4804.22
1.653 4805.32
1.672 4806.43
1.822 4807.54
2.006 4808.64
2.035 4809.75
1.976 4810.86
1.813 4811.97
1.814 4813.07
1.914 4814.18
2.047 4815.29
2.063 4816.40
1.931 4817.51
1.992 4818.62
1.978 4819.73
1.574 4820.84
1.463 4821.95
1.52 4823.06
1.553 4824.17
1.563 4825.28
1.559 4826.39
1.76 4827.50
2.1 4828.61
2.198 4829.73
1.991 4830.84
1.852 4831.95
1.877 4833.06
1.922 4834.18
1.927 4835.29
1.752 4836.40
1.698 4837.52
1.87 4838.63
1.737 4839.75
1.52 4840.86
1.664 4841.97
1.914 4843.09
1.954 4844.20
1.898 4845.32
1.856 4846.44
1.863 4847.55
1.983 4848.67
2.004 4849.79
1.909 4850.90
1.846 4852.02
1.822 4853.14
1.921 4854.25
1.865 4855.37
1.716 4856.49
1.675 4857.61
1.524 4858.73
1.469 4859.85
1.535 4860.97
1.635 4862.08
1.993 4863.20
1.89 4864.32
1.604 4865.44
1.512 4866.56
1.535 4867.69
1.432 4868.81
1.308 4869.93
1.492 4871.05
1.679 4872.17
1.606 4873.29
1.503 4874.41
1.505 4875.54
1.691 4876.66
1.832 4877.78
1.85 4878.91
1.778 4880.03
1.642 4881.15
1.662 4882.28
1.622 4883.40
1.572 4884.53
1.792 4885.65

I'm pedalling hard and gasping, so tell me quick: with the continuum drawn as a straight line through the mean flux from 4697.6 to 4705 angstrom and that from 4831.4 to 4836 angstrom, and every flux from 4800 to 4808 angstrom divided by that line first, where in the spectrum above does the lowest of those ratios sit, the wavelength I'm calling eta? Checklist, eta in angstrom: 4805.32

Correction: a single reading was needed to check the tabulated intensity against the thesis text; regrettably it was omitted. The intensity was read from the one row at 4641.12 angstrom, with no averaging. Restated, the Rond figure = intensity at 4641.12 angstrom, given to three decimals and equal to 1.720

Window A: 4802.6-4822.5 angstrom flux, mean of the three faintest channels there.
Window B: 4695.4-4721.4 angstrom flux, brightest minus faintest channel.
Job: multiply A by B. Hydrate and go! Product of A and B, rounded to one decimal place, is 1.0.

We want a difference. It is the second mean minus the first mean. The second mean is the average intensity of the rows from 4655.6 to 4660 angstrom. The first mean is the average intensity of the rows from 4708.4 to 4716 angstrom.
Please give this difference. 0.34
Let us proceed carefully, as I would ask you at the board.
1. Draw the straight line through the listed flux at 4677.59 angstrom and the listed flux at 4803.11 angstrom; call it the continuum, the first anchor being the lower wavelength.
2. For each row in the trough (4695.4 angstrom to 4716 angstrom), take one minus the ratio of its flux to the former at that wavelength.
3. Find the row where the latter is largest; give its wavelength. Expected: 4714.36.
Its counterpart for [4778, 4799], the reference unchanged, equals 4782.14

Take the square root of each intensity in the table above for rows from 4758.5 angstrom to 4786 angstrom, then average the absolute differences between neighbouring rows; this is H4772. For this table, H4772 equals 0.041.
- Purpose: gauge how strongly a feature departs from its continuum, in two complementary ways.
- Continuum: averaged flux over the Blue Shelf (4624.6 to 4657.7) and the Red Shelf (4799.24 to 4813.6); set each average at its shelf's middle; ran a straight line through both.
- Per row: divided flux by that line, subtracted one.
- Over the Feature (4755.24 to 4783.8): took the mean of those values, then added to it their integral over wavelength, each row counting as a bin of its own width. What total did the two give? 0.1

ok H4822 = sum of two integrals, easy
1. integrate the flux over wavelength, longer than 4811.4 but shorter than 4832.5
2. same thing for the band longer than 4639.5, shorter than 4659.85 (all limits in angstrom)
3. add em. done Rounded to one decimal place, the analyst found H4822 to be 72.7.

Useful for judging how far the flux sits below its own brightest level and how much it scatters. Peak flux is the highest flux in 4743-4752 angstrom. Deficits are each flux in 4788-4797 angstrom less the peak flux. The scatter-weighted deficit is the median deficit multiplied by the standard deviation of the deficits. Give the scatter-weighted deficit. -0.006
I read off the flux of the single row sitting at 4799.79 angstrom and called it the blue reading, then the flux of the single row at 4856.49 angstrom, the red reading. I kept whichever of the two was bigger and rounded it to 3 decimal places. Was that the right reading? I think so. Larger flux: 1.762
